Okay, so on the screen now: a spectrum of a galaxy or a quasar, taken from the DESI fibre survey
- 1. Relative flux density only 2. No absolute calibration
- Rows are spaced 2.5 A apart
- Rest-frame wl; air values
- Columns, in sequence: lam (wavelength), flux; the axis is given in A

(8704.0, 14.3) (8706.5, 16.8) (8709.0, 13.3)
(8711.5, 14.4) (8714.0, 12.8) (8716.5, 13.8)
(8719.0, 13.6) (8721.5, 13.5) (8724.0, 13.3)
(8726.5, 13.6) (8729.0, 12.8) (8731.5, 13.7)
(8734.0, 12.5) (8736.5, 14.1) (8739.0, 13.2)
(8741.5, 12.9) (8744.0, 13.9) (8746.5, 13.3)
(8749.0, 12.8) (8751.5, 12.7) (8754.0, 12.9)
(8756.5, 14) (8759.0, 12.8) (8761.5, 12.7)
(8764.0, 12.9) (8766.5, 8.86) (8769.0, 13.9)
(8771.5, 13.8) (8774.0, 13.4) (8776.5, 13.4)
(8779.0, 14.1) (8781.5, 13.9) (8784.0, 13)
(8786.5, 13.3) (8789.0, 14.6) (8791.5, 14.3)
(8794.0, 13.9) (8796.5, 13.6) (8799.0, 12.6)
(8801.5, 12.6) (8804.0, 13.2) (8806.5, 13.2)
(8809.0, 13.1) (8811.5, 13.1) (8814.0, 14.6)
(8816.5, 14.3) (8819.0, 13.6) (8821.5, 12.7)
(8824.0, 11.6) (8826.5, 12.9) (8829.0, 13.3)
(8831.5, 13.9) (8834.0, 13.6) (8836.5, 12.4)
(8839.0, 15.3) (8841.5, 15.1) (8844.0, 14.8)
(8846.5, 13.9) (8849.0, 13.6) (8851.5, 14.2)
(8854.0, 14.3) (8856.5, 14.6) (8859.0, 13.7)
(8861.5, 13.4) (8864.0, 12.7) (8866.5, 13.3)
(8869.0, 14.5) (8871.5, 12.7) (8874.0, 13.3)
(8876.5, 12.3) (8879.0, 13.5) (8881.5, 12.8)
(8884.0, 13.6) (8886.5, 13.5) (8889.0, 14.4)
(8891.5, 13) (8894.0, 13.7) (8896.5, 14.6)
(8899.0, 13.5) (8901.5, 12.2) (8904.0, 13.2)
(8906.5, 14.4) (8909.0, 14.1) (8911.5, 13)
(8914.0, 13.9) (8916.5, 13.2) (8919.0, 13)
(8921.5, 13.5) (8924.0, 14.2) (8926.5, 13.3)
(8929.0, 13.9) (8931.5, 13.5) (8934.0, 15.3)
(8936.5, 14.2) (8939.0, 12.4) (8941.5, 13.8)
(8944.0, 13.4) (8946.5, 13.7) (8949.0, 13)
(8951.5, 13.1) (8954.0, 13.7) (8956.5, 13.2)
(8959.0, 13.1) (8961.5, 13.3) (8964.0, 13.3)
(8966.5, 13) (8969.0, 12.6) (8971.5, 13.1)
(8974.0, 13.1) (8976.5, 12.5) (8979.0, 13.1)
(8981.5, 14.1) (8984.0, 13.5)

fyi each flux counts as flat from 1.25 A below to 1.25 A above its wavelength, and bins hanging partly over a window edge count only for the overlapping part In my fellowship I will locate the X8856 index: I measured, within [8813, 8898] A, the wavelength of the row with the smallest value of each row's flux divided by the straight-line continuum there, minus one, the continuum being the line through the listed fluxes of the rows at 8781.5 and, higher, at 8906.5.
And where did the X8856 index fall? 8824.0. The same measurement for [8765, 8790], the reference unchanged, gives 8766.5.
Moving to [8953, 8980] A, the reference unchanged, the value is 8976.5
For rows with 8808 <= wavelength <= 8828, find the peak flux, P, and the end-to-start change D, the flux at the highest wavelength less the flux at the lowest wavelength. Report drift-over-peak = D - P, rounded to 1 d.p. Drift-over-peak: -14.8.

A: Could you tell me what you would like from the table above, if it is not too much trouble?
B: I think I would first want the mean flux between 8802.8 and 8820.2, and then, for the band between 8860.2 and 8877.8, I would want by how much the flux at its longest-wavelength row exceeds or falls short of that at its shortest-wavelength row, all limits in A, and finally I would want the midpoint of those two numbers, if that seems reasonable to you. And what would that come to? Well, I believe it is 6.2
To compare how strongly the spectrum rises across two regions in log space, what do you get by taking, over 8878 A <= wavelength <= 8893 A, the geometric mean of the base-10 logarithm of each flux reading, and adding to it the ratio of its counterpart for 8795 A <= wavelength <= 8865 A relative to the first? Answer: 2.13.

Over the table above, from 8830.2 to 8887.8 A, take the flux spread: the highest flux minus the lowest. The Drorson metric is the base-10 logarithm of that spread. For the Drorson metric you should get 0.477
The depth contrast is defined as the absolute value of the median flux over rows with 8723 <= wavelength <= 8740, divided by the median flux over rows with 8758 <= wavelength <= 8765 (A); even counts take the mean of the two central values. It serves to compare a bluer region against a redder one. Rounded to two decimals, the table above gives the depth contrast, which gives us 1.04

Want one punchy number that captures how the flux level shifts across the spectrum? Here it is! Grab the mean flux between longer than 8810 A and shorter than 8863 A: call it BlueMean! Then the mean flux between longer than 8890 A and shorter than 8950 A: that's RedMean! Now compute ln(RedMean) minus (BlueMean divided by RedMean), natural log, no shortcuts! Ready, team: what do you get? 1.60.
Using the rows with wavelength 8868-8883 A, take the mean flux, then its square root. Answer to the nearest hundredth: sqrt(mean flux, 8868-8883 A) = 3.63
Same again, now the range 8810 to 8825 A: 3.65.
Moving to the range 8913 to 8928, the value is 3.68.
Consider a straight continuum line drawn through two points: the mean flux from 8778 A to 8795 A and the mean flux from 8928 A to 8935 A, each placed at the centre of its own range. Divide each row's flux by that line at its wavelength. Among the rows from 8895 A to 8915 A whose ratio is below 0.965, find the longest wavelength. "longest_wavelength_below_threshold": 8911.5 A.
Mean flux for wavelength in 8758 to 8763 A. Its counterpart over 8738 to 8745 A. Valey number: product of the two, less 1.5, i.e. 168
